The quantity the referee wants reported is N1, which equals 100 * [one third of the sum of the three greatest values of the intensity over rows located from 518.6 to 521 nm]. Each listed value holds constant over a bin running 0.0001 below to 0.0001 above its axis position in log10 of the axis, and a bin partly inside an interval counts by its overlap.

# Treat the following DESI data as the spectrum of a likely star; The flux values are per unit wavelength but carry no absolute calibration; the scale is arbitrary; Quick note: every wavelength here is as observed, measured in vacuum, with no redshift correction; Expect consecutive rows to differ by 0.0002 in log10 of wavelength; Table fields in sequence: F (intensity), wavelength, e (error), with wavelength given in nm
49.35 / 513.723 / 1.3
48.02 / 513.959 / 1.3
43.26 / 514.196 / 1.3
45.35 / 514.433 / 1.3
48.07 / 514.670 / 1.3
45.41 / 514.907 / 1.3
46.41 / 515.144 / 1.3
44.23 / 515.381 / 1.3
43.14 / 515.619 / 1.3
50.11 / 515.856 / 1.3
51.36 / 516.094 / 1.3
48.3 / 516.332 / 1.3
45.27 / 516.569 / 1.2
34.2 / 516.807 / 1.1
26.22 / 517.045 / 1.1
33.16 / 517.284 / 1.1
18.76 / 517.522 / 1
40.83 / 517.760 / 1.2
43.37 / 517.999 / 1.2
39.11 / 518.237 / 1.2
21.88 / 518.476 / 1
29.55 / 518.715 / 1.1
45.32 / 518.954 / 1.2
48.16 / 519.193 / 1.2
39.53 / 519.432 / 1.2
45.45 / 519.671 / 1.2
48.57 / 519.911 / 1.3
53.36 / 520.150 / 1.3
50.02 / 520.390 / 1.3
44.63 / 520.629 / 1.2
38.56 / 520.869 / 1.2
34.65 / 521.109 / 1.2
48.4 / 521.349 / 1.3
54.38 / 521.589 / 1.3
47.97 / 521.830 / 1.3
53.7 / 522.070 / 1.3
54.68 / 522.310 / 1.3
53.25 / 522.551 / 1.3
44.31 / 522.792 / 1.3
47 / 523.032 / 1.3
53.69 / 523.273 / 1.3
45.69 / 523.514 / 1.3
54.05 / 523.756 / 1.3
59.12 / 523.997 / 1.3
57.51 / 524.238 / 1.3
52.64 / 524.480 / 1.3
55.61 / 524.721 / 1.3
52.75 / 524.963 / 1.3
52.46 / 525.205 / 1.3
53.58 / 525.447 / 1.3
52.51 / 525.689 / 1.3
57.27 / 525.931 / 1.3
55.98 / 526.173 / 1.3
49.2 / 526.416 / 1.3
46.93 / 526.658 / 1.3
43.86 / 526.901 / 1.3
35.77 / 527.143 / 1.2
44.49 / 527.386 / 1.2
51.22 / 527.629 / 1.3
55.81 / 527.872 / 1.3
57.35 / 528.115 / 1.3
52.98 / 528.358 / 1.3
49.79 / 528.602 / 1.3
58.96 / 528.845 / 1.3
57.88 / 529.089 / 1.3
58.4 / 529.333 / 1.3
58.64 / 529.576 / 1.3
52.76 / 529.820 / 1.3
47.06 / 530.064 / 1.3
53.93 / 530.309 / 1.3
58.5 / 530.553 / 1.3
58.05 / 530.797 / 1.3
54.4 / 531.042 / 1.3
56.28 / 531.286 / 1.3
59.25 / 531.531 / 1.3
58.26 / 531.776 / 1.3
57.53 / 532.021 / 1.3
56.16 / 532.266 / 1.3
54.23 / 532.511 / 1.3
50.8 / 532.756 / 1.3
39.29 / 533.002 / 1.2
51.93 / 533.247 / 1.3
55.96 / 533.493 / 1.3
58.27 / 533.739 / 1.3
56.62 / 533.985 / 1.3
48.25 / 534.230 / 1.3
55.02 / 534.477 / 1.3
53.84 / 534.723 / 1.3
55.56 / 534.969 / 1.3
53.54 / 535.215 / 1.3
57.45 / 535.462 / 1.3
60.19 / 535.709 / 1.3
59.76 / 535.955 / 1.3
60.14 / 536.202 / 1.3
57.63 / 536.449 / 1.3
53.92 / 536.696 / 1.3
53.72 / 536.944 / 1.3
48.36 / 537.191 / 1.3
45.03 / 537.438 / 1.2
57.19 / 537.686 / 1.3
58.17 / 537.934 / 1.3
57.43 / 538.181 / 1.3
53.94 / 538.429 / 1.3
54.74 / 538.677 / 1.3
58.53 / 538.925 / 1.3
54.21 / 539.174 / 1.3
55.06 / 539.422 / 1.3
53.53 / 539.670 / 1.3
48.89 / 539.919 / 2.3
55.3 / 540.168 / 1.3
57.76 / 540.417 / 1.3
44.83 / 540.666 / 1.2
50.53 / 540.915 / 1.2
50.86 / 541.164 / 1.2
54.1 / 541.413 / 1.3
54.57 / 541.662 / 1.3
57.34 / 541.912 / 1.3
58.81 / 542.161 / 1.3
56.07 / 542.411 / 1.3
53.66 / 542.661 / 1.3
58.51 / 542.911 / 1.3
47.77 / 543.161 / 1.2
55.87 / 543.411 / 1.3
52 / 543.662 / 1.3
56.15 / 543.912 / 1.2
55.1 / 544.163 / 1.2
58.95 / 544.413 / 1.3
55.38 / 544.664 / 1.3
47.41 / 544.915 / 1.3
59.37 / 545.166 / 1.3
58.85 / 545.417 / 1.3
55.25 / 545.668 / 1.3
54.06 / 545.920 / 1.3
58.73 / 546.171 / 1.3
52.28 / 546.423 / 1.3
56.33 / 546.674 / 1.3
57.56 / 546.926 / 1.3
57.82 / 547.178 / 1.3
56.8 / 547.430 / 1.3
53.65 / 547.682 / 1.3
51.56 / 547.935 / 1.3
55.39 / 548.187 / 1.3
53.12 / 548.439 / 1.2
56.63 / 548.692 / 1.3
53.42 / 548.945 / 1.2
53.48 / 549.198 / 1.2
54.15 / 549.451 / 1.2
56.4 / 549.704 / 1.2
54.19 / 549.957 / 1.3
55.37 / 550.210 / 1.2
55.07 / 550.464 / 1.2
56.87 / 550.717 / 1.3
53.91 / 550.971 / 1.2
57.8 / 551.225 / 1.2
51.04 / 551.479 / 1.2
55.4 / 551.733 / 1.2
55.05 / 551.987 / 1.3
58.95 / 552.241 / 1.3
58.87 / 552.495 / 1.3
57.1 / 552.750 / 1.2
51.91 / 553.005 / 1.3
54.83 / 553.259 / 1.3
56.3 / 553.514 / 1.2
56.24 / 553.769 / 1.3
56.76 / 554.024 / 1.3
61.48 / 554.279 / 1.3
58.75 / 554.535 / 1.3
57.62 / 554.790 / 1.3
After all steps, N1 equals 5065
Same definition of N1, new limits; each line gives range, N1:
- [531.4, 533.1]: 5835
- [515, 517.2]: 4992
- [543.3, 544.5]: 5699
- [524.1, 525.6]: 5557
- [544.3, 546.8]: 5906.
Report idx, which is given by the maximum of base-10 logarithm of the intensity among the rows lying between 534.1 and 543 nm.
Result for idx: 1.78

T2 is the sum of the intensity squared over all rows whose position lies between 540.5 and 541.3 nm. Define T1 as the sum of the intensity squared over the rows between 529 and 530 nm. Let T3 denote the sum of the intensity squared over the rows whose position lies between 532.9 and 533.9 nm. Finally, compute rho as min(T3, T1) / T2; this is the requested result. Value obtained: 1.5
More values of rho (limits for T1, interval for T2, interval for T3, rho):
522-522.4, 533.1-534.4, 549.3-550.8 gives 0.4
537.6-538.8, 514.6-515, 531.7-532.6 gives 2.9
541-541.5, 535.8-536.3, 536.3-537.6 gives 0.8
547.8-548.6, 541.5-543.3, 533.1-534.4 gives 0.4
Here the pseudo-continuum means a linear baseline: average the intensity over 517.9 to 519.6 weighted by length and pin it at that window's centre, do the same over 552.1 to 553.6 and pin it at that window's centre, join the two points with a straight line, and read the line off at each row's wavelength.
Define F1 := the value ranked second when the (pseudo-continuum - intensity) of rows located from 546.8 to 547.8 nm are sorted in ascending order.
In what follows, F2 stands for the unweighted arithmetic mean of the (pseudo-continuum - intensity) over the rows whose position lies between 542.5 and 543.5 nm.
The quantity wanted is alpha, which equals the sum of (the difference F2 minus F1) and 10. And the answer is 12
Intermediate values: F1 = -4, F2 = -2.8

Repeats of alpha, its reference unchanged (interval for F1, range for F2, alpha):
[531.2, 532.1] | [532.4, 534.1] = 17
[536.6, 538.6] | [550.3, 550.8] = 18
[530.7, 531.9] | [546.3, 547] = 21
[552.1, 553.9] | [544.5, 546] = 10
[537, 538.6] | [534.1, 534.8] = 13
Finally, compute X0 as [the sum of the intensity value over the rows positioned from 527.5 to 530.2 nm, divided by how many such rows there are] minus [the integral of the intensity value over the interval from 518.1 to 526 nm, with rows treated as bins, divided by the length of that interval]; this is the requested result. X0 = 7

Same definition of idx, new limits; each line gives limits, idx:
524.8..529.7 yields 1.77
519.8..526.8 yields 1.77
